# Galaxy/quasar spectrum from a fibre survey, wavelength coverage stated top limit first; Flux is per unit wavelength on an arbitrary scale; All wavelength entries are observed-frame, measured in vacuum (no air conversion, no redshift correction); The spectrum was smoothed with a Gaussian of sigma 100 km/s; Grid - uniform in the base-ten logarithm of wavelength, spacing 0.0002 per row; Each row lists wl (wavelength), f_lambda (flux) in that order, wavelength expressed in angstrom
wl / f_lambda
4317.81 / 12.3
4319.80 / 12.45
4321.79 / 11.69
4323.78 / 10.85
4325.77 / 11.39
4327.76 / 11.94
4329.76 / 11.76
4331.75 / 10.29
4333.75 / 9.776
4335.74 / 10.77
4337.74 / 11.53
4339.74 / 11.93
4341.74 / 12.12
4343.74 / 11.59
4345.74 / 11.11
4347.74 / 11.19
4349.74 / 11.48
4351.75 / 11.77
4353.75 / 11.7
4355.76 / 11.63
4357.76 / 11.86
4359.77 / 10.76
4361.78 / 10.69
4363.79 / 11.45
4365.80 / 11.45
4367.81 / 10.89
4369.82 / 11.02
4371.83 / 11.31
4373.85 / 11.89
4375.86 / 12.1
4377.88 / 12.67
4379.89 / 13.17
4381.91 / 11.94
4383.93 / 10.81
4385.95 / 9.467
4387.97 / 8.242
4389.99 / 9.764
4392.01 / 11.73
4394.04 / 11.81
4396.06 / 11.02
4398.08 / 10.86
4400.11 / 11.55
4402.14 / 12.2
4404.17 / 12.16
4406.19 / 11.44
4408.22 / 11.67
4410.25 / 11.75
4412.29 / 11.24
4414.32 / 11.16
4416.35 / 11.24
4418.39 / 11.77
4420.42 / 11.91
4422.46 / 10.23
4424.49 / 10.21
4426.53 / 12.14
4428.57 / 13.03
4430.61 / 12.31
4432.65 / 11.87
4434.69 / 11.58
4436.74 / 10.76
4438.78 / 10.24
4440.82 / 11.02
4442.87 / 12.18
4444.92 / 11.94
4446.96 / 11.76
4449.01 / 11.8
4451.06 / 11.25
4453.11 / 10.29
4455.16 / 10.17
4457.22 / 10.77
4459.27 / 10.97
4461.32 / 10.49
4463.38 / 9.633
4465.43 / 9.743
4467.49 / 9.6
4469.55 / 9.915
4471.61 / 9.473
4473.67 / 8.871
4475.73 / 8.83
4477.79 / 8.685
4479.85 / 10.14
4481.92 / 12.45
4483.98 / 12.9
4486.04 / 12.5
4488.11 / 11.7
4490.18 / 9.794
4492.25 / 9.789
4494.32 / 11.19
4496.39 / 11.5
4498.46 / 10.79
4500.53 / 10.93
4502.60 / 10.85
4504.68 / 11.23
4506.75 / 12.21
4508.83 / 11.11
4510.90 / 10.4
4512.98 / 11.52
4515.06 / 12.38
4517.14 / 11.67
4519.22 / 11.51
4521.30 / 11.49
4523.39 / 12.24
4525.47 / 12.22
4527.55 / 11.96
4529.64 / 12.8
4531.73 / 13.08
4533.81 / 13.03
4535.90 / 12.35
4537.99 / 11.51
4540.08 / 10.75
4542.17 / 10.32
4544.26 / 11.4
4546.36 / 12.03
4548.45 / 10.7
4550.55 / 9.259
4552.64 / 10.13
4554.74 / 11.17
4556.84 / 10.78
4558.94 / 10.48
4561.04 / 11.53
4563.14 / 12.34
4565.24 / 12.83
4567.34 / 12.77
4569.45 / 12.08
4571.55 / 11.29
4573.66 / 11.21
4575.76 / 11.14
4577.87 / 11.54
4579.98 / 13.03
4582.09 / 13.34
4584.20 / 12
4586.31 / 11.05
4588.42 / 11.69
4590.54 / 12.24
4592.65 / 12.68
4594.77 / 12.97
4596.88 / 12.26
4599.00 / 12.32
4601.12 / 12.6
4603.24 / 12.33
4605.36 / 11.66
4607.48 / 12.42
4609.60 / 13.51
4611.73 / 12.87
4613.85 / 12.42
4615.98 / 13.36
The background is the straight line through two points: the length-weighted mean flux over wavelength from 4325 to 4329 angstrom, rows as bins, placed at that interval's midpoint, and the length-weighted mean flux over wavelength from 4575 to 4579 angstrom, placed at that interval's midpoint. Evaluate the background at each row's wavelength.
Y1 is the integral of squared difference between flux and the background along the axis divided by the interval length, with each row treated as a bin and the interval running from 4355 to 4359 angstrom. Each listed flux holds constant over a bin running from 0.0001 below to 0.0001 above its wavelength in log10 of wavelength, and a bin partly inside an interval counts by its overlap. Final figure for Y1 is 0.1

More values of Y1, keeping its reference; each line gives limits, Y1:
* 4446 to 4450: 0.1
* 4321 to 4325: 0.3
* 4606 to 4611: 2.7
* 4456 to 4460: 0.5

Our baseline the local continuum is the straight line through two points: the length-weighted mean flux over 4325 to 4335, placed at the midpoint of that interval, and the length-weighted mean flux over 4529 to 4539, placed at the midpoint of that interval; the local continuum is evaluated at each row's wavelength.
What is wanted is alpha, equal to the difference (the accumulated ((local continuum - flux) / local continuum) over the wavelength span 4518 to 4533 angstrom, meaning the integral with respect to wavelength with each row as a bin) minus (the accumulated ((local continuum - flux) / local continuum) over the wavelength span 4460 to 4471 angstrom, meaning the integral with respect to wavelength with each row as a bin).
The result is -1.6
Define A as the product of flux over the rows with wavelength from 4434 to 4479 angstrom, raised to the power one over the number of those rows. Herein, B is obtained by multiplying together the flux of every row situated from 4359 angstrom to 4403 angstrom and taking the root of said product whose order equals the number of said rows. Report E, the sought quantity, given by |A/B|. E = 0.93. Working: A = 10.4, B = 11.2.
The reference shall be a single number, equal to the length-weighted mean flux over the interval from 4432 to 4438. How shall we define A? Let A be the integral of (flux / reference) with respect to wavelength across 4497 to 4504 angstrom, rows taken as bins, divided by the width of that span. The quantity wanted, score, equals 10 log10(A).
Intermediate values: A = 0.96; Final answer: -0.2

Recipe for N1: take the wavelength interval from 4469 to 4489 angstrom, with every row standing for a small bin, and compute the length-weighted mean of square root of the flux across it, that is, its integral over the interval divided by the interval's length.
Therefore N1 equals 3.24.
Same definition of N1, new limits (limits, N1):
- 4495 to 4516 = 3.36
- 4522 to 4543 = 3.47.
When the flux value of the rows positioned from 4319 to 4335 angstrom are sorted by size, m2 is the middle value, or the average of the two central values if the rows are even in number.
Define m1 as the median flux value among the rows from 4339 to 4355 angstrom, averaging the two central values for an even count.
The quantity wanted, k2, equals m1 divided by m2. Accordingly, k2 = 1.01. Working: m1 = 11.6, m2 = 11.5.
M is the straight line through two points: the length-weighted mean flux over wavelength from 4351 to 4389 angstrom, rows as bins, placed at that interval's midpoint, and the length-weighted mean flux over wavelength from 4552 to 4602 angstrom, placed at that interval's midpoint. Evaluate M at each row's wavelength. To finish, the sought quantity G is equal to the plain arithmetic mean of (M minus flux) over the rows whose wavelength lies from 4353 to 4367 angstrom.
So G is -0.1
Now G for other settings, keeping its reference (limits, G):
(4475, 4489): 0.6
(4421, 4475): 0.7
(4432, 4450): 0.0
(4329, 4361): -0.1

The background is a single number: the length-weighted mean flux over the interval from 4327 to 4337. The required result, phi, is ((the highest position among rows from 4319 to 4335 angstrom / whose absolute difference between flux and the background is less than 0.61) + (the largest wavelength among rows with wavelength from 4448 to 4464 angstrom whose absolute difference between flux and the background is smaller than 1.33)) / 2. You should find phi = 4397.6 angstrom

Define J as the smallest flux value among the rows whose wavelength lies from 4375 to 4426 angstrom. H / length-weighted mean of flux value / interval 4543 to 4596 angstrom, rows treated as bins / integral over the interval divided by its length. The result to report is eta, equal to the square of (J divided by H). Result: 0.50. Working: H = 11.7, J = 8.242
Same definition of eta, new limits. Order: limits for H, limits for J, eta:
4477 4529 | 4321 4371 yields 0.74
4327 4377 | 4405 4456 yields 0.80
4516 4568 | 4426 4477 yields 0.58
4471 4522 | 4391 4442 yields 0.87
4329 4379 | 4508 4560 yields 0.66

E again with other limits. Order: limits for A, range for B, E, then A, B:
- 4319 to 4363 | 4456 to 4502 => 1.09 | 11.4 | 10.4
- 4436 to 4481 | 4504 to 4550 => 0.88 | 10.3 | 11.7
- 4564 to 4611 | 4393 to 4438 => 1.06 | 12.2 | 11.5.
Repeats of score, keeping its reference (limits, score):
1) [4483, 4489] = 0.4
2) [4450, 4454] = -0.2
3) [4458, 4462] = -0.2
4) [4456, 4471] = -0.5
